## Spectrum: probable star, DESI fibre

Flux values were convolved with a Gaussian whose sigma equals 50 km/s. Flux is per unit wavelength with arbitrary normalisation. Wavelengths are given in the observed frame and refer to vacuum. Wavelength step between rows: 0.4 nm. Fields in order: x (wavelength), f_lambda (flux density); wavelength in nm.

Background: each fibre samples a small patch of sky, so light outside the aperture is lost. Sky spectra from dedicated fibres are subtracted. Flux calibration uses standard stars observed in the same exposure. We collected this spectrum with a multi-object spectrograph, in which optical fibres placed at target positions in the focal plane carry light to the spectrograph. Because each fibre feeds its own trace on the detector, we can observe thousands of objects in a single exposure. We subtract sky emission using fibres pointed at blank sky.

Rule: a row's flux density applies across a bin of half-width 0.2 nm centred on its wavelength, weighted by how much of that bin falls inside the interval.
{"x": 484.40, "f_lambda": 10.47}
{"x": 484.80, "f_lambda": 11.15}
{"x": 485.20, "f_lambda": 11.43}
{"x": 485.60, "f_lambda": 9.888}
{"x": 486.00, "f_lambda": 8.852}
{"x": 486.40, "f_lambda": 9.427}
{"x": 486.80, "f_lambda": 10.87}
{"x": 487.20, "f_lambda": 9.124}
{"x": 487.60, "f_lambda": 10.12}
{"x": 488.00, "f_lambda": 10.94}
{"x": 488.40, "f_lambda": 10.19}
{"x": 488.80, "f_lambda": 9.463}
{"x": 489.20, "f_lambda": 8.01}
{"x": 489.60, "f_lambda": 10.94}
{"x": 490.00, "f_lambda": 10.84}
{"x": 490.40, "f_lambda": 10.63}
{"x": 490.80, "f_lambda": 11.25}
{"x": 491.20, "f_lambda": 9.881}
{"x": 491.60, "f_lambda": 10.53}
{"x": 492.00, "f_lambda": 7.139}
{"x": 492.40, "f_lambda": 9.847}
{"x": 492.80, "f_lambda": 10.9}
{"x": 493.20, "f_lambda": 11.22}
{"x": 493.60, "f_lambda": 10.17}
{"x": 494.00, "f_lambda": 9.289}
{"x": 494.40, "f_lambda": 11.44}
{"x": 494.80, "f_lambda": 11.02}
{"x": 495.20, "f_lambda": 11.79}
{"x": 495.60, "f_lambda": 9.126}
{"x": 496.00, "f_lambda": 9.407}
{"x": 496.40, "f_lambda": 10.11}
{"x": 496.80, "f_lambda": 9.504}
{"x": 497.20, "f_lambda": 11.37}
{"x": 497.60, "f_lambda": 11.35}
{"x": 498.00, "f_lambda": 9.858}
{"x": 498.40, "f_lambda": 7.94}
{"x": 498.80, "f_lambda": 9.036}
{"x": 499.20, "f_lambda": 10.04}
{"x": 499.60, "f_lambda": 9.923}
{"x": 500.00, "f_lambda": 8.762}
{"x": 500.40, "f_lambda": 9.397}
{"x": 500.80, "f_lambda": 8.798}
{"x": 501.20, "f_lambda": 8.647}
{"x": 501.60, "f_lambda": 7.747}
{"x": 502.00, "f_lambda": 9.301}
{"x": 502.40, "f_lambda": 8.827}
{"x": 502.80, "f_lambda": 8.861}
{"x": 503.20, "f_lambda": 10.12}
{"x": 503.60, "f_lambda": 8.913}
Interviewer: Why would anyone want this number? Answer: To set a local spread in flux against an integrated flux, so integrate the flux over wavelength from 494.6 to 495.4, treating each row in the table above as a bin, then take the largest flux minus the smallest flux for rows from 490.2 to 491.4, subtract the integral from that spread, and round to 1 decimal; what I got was -7.8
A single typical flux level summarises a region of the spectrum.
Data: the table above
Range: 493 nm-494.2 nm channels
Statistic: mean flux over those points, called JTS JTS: 10.2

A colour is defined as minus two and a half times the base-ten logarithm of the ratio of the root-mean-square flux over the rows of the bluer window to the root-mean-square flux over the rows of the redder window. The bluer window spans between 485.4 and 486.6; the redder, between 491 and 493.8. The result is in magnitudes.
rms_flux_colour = 0.07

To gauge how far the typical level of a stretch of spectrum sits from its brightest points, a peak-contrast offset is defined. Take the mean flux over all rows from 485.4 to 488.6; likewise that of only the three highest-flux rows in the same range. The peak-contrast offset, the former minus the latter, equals -0.74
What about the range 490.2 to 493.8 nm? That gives -0.95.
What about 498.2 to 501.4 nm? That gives -0.72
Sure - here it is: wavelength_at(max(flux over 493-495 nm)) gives 494.40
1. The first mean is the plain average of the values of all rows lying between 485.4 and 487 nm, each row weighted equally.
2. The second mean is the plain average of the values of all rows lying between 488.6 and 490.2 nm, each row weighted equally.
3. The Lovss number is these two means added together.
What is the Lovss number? 19.6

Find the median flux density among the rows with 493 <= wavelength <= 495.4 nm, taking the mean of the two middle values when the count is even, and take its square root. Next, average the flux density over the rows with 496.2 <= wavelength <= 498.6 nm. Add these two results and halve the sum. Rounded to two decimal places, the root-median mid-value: 6.68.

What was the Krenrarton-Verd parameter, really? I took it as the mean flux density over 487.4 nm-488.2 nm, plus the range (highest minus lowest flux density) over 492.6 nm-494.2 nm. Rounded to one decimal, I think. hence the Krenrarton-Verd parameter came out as 12.5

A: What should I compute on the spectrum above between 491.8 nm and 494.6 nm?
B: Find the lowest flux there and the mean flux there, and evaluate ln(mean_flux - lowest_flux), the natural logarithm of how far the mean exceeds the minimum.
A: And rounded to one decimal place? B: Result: 1.1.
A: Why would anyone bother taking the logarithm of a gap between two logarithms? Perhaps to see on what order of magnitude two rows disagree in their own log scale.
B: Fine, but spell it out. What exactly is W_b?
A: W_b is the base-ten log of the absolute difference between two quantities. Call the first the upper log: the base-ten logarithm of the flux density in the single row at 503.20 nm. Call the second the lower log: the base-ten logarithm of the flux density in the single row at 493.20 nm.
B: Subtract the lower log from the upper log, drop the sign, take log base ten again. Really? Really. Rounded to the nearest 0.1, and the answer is -1.3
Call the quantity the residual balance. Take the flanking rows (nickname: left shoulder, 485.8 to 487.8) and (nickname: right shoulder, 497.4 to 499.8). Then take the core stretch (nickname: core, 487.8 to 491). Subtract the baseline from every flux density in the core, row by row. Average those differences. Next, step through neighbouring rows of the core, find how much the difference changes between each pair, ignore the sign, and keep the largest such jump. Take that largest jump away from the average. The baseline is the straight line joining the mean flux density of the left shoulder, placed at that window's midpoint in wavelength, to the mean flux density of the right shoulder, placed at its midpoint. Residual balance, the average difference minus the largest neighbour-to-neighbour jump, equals -2.33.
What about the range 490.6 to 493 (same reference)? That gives -3.15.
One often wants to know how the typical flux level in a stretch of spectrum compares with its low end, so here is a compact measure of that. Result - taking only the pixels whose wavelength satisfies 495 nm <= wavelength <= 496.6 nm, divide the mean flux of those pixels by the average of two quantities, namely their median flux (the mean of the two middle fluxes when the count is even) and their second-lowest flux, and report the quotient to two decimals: 1.05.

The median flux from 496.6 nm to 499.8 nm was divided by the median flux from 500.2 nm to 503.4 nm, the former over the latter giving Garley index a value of 1.12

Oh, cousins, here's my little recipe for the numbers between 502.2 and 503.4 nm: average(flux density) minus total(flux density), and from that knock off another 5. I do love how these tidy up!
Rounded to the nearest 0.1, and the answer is -23.5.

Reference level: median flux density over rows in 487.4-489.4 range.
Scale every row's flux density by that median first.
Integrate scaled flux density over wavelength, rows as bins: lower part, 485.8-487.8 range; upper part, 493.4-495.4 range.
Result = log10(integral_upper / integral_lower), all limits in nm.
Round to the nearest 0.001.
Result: 0.045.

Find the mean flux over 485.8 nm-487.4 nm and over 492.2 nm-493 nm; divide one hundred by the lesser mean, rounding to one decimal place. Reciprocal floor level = 10.5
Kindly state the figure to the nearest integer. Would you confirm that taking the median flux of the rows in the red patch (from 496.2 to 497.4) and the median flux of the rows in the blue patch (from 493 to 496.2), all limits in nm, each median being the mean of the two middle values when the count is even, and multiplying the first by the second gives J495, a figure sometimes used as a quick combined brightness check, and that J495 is 107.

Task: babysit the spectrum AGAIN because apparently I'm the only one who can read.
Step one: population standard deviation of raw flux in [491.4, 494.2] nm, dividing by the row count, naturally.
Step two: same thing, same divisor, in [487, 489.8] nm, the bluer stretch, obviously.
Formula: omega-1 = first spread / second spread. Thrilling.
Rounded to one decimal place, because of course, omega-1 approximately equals 1.3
